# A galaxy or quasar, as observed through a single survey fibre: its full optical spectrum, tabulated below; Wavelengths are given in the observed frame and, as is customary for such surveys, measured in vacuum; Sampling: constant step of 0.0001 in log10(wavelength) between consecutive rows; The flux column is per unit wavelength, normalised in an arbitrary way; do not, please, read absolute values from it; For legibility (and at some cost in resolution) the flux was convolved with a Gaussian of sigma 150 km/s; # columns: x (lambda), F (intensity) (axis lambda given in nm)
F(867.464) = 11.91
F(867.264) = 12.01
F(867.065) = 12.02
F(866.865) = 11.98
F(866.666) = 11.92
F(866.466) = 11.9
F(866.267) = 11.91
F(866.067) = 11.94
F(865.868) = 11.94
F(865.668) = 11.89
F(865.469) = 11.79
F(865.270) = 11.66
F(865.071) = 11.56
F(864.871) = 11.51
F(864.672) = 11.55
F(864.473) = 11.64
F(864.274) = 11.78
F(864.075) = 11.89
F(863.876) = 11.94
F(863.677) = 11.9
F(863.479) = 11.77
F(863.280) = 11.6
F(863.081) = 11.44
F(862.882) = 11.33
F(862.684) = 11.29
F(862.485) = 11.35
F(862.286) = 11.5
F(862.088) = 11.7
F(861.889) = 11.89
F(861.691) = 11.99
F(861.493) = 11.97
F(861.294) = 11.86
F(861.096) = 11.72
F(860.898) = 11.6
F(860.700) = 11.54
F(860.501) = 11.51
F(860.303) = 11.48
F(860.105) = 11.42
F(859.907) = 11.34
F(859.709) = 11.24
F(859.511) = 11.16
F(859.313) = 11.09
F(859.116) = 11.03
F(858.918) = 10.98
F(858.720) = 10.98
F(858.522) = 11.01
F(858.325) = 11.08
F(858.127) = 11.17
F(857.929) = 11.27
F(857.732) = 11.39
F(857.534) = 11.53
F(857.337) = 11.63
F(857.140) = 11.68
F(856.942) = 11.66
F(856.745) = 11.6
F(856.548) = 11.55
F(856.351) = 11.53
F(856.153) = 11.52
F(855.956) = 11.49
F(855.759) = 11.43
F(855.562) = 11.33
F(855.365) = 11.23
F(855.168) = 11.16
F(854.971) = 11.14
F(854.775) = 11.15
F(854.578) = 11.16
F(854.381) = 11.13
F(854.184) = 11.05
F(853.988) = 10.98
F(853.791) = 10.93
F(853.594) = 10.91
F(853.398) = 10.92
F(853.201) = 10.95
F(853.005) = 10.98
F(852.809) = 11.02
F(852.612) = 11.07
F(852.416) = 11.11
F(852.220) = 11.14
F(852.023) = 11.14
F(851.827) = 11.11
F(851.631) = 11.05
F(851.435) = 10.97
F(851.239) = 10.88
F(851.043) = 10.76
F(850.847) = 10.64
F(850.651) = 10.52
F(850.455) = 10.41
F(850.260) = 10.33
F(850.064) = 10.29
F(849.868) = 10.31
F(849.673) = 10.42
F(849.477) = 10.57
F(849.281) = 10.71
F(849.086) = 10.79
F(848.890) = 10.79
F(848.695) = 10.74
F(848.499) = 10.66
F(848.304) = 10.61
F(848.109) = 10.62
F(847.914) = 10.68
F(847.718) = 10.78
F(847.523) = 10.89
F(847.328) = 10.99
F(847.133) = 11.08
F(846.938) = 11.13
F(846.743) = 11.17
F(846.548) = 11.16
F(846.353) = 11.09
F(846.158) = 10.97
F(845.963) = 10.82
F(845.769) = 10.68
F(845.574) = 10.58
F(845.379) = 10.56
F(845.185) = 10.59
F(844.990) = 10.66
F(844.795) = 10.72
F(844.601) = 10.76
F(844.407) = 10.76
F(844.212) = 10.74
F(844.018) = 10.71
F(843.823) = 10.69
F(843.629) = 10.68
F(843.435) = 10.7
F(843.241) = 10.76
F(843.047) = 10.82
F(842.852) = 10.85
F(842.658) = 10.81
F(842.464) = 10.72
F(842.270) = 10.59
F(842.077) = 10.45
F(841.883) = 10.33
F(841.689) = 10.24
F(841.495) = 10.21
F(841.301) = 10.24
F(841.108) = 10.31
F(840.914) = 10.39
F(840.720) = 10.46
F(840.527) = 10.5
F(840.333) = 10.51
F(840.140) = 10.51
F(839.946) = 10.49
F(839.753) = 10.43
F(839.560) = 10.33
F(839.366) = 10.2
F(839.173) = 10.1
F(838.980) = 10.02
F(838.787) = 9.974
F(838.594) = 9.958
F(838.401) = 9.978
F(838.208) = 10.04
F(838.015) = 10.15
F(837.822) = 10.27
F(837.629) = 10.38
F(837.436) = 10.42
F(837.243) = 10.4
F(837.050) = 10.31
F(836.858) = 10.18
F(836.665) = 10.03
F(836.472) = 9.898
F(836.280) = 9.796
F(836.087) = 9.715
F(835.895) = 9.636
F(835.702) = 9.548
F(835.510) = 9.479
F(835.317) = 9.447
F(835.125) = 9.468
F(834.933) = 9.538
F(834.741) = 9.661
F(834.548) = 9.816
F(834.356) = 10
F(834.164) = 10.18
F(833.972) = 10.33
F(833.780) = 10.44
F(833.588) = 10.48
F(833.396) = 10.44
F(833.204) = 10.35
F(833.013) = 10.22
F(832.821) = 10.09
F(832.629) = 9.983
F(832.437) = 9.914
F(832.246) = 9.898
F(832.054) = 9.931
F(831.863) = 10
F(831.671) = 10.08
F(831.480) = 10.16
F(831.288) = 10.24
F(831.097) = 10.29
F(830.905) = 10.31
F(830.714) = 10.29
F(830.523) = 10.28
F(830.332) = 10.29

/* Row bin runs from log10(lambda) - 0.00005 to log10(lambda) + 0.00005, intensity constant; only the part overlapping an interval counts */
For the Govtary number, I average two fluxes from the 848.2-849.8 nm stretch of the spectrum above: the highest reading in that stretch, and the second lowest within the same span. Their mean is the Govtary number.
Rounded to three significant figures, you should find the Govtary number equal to 10.7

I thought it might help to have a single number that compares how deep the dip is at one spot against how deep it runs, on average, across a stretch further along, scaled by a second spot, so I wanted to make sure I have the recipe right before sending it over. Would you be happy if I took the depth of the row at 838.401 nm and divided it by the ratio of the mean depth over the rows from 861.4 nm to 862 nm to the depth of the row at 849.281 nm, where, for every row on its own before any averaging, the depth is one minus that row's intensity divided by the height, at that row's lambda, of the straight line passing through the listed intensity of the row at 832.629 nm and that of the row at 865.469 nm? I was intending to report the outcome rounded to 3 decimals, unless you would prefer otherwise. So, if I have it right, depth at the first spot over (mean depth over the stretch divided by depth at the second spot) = -0.017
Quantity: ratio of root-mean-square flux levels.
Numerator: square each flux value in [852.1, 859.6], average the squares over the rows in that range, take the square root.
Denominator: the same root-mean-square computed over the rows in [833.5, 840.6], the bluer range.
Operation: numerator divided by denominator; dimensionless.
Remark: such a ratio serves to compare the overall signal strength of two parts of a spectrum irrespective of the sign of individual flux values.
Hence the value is 1.11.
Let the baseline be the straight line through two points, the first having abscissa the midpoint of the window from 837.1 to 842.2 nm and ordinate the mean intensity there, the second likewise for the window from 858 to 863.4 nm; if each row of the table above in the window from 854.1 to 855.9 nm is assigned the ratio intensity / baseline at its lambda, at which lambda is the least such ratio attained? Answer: 854.184 nm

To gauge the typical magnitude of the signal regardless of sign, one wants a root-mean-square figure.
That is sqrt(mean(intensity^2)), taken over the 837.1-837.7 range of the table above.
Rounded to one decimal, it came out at 10.4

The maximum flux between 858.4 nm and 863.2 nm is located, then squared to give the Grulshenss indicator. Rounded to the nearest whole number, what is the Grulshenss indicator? 144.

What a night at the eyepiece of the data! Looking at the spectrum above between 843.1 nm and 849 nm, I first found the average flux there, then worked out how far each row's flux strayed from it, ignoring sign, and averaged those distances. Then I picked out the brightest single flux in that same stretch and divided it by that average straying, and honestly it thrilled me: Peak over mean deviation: 77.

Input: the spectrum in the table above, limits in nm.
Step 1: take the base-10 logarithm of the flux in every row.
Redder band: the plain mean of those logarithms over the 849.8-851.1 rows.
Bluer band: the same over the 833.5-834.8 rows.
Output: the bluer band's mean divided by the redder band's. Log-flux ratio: 0.986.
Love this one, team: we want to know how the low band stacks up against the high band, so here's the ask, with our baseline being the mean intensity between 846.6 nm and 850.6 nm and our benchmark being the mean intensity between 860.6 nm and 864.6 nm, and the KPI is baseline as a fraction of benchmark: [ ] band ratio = 0.92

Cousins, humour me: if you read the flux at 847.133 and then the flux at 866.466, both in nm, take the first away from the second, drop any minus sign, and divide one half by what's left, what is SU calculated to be 0.6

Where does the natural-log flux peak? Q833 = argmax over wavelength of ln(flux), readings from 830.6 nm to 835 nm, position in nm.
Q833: 833.588 nm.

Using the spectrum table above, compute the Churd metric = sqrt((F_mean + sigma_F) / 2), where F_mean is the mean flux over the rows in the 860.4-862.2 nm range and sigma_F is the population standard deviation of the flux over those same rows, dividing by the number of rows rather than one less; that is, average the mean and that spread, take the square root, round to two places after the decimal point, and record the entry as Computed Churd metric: 2.44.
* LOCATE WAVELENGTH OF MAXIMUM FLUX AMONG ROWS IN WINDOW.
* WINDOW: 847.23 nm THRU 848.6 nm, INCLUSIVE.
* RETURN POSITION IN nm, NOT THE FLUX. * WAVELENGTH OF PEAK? 847.328 nm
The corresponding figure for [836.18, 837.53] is 837.436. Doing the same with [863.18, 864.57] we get 863.876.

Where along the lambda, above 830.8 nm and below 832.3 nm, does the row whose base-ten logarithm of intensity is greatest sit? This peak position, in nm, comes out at 830.905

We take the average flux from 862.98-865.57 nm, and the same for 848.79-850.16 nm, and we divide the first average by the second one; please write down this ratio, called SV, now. 1.11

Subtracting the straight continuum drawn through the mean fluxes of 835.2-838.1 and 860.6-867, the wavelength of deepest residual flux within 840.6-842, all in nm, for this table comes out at 841.495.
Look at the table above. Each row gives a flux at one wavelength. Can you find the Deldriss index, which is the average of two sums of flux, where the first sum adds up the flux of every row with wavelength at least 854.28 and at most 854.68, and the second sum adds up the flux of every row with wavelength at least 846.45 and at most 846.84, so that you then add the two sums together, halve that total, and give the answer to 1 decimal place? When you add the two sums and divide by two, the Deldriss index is 22.3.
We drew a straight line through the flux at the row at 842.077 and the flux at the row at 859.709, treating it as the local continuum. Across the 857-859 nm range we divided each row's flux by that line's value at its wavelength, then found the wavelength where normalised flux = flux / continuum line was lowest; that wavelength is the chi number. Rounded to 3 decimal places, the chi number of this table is 858.918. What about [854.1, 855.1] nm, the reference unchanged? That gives 854.184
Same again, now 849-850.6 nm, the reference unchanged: 850.064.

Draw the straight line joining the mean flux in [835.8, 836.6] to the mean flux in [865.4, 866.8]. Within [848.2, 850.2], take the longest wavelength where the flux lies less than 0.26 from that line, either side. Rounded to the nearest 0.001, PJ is 849.477 nm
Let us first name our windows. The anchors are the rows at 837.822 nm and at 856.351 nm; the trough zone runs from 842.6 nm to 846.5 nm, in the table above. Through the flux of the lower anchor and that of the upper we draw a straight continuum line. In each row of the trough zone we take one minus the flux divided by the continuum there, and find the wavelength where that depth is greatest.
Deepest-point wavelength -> 845.379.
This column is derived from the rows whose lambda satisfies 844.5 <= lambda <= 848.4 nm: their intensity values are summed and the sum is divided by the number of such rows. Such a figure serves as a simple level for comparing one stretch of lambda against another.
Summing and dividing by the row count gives 10.83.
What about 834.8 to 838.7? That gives 9.93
